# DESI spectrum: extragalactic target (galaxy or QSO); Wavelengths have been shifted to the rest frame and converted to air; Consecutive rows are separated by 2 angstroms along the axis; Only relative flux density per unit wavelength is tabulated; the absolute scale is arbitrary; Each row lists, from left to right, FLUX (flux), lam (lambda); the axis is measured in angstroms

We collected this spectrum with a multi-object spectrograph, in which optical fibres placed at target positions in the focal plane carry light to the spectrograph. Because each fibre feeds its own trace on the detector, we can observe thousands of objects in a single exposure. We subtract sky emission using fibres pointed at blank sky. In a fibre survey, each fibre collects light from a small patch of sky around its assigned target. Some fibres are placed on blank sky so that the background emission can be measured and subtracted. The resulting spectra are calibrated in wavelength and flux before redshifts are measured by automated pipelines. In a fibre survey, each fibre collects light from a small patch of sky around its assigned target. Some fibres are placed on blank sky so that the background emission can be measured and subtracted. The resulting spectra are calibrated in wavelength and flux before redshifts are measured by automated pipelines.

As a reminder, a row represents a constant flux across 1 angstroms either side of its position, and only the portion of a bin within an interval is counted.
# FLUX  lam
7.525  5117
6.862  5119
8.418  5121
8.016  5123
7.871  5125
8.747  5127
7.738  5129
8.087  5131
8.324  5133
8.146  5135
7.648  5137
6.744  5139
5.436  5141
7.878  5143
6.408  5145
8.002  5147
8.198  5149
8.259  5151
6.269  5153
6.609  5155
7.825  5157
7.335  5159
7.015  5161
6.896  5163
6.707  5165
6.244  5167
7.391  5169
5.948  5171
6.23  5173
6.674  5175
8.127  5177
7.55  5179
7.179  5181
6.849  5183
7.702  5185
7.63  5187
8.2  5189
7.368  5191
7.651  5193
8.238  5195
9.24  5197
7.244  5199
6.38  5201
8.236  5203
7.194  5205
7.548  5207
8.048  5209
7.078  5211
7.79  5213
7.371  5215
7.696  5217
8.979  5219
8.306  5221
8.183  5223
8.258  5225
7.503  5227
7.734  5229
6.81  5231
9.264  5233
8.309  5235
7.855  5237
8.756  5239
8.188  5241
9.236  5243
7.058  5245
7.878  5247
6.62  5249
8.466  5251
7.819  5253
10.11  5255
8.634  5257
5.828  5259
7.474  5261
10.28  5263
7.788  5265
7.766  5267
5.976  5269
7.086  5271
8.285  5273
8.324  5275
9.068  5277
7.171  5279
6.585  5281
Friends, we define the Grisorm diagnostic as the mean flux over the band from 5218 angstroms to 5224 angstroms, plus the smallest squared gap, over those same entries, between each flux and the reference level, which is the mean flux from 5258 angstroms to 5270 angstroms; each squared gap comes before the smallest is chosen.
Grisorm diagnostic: 8.9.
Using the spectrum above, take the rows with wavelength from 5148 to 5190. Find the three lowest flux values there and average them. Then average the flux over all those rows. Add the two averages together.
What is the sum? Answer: 13.3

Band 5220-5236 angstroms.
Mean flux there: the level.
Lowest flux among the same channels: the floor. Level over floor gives 1.18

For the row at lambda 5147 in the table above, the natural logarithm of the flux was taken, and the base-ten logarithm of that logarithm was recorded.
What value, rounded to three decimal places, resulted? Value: 0.318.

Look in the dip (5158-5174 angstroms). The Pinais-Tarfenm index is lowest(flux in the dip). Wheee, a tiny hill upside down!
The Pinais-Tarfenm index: 5.948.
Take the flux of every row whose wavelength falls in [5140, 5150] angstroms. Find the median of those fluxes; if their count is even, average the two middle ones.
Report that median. 7.9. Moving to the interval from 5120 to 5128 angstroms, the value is 8.2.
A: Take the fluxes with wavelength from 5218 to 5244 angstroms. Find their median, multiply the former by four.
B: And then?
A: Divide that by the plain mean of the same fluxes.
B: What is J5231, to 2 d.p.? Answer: 4.00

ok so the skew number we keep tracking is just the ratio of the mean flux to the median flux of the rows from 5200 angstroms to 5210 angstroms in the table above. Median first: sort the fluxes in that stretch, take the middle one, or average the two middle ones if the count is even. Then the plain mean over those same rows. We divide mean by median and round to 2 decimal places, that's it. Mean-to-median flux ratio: 0.99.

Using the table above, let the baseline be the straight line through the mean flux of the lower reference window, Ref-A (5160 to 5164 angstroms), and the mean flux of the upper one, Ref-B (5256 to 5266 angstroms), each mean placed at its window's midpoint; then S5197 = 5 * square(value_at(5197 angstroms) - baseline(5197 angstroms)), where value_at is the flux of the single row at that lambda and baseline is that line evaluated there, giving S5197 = 18.3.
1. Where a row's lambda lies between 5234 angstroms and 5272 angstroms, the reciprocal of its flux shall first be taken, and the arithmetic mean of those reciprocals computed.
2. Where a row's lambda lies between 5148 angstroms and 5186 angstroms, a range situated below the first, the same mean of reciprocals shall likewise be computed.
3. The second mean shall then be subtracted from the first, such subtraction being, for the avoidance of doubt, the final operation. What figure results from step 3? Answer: -0.0136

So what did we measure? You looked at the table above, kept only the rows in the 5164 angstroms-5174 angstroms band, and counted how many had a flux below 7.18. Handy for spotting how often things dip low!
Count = 4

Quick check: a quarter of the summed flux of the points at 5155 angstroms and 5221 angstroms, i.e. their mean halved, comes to 3.73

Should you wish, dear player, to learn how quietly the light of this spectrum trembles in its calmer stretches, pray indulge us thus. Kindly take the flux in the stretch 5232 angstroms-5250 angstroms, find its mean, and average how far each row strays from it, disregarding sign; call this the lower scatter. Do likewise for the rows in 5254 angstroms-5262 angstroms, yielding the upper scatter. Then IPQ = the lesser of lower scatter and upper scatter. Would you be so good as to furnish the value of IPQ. 0.69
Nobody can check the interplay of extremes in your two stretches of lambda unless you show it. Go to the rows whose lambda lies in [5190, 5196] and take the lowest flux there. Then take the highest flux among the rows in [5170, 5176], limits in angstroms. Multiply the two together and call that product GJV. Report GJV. 49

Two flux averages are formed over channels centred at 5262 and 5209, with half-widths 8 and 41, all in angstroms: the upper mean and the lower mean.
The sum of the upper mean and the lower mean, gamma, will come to 15.68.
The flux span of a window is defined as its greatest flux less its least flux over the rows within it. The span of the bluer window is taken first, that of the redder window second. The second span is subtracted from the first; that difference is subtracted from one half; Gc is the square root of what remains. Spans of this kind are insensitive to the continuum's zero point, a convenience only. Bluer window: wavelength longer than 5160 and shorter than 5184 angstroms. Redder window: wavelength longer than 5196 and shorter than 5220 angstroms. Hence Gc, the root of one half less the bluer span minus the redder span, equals 1.09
